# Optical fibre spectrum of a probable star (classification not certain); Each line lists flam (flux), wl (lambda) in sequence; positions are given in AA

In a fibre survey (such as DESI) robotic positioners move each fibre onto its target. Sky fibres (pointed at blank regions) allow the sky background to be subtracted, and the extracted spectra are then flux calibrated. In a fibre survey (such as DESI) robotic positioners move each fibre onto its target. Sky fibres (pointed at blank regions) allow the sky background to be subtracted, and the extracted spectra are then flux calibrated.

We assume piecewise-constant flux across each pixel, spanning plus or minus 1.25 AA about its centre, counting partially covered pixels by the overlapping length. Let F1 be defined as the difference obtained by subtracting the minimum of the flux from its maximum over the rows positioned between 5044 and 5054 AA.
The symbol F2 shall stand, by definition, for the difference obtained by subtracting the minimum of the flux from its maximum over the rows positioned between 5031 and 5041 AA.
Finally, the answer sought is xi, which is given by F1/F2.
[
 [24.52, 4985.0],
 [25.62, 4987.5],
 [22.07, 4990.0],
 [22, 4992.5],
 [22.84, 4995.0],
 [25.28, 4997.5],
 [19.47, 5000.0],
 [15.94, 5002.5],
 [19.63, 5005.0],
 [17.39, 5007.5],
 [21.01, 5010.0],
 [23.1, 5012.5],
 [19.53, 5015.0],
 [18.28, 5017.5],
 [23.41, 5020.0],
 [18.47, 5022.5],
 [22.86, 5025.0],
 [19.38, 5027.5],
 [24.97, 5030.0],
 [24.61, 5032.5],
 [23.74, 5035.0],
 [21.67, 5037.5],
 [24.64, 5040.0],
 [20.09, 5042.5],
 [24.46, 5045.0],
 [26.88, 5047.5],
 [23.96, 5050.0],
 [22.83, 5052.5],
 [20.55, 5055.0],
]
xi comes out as 1.36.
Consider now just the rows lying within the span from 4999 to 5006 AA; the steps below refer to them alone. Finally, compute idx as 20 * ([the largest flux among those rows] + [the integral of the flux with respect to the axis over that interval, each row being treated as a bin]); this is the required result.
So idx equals 2949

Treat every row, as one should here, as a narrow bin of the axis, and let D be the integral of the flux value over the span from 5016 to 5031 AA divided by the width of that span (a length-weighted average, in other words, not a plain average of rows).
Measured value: 21.1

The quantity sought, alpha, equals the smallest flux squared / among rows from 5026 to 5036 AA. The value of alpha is 376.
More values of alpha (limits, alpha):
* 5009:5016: 381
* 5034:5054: 404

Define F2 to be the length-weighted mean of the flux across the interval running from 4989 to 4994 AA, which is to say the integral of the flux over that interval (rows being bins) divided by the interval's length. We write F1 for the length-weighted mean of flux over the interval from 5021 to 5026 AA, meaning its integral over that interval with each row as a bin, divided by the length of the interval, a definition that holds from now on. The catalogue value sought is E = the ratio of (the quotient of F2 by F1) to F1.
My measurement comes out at 0.052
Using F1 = 20.7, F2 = 22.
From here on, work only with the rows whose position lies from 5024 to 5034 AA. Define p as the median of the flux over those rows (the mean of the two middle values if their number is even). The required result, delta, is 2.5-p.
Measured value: -21.2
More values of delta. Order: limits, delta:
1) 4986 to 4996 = -20.0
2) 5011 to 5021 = -18.8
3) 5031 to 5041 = -21.7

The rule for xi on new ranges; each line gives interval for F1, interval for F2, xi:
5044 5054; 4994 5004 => 0.43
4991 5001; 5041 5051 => 0.86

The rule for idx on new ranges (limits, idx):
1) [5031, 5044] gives 6477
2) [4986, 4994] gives 4234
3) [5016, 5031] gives 6841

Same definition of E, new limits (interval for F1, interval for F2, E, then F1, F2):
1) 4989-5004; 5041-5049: 0.053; 21.2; 24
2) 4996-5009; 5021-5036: 0.058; 19.6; 22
